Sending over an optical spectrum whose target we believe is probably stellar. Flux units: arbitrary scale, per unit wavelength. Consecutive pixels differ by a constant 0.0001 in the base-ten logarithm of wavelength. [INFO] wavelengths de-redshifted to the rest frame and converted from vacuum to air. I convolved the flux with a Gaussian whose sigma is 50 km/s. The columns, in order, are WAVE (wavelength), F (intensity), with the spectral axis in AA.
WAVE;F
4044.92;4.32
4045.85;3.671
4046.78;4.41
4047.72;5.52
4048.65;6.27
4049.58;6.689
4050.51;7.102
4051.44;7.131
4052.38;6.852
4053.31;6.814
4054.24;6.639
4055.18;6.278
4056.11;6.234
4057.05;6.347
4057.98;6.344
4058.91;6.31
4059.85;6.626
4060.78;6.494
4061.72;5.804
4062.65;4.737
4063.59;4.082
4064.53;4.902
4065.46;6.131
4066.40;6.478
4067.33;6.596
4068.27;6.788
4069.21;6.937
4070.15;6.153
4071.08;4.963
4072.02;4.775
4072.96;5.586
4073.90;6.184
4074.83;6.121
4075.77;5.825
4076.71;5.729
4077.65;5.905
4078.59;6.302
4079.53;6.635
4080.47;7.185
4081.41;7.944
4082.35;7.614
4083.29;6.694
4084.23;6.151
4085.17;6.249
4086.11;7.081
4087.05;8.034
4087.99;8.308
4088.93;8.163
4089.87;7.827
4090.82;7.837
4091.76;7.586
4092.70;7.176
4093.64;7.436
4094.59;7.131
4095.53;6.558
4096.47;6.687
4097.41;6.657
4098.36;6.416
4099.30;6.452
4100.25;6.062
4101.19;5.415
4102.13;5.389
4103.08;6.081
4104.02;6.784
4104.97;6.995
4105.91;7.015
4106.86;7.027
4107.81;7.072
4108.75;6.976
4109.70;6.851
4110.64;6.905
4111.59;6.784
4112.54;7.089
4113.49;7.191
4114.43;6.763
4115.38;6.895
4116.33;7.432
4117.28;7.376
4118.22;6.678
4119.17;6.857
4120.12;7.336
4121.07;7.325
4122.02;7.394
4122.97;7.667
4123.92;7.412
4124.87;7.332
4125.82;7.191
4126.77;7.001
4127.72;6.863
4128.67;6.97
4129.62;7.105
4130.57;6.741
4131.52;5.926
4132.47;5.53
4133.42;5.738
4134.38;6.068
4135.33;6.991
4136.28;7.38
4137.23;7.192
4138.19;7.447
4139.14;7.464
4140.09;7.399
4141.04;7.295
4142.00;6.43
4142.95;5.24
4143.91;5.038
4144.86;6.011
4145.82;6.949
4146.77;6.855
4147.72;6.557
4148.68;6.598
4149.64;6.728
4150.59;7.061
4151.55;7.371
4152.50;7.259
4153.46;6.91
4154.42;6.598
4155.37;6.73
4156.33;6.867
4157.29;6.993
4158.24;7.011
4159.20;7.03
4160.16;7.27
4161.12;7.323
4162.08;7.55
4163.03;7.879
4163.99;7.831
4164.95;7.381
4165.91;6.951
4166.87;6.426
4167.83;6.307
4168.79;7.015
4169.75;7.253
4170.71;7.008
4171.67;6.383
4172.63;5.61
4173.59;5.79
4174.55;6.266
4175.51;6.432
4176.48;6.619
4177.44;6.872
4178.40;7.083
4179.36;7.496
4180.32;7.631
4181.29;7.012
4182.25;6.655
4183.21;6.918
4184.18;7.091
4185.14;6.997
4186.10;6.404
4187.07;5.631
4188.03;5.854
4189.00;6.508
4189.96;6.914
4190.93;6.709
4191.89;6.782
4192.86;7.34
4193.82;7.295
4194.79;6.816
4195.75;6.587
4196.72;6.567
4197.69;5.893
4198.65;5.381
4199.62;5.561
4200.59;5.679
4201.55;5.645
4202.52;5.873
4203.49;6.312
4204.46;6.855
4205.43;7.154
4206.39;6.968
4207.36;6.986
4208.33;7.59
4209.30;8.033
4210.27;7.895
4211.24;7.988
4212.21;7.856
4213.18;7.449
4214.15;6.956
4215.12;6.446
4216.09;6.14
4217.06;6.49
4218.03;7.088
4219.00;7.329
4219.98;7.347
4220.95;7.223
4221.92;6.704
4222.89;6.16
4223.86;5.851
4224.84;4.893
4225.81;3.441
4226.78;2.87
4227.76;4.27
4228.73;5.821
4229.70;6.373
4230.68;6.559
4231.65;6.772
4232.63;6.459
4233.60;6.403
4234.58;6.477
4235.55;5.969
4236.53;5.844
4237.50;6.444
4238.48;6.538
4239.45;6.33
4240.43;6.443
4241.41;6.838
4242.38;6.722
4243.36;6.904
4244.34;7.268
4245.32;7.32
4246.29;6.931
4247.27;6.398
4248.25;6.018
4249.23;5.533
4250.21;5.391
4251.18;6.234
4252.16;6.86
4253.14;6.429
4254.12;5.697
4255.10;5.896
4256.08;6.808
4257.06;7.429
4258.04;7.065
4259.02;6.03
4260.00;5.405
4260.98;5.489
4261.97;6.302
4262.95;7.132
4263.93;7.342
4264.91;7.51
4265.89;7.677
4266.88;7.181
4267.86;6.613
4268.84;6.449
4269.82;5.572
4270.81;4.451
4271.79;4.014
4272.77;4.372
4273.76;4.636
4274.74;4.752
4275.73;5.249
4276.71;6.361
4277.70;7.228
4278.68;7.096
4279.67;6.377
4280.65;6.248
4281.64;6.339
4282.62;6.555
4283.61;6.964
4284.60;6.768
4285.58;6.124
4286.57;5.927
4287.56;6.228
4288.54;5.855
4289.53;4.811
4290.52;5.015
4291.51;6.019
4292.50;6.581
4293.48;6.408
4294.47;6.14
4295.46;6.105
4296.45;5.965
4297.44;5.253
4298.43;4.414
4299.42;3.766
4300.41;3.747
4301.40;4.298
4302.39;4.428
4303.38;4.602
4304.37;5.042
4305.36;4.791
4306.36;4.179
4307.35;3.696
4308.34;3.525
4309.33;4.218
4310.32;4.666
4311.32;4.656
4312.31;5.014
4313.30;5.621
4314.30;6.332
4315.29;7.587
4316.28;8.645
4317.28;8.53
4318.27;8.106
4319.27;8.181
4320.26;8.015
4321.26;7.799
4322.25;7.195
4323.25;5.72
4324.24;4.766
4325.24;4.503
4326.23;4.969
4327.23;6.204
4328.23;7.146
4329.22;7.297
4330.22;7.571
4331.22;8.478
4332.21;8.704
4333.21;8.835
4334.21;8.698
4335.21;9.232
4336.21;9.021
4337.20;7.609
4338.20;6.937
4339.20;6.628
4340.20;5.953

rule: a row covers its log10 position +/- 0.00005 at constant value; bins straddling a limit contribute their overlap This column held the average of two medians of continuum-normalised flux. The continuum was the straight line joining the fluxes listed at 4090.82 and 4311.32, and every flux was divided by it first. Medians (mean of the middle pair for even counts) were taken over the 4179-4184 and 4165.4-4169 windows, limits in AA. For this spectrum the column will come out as 1.03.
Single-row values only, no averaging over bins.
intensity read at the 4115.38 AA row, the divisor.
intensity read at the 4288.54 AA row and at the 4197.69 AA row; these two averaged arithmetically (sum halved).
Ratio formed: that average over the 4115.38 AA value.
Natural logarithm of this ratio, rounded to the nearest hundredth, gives -0.16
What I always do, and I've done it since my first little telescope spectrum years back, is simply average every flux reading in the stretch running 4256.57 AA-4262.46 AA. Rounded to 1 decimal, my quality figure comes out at 6.3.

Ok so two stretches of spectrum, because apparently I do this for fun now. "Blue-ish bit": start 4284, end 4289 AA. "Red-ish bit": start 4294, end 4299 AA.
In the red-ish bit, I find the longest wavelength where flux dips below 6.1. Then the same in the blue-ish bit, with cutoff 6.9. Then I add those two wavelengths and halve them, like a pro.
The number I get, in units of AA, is 4293.5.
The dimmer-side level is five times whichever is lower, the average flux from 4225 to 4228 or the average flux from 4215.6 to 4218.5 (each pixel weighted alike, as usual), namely 18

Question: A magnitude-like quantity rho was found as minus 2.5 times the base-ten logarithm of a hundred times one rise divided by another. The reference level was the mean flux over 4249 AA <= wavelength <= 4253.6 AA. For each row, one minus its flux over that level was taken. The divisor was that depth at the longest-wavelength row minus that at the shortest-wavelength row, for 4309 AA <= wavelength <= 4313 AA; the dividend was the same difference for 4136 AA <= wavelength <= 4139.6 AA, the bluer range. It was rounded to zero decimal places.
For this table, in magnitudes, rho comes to -3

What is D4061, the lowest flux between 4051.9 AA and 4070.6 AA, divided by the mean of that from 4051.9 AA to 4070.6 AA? 0.66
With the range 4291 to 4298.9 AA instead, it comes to 0.75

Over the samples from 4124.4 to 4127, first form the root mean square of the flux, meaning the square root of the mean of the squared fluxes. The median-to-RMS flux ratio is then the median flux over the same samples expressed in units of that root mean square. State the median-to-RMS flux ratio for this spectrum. 1.00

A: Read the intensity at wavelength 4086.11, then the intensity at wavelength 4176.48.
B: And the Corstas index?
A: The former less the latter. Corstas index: 0.5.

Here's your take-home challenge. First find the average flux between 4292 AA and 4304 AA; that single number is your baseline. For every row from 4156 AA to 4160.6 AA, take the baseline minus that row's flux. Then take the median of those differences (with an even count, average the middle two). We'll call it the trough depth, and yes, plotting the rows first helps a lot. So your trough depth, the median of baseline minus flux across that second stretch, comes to -1.87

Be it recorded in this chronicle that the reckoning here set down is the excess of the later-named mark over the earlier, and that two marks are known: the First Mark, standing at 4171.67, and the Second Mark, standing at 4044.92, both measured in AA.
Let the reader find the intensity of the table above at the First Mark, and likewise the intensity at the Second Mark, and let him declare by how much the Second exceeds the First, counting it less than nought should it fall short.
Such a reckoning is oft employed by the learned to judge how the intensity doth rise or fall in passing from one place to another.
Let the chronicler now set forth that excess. -2.1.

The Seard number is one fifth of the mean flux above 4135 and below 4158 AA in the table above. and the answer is 1.36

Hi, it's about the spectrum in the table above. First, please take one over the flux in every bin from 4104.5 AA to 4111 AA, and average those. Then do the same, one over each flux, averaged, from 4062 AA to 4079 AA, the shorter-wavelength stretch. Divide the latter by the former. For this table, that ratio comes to 1.23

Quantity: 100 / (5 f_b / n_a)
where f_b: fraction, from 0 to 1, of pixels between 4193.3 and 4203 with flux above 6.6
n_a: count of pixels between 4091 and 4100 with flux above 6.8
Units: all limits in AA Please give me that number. 400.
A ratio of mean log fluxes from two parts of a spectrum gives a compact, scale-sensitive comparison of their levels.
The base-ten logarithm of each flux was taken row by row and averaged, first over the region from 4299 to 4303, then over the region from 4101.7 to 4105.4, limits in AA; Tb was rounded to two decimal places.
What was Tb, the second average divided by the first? 1.31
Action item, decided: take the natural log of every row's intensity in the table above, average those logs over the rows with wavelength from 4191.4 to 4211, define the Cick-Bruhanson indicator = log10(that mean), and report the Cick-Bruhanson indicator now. 0.28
